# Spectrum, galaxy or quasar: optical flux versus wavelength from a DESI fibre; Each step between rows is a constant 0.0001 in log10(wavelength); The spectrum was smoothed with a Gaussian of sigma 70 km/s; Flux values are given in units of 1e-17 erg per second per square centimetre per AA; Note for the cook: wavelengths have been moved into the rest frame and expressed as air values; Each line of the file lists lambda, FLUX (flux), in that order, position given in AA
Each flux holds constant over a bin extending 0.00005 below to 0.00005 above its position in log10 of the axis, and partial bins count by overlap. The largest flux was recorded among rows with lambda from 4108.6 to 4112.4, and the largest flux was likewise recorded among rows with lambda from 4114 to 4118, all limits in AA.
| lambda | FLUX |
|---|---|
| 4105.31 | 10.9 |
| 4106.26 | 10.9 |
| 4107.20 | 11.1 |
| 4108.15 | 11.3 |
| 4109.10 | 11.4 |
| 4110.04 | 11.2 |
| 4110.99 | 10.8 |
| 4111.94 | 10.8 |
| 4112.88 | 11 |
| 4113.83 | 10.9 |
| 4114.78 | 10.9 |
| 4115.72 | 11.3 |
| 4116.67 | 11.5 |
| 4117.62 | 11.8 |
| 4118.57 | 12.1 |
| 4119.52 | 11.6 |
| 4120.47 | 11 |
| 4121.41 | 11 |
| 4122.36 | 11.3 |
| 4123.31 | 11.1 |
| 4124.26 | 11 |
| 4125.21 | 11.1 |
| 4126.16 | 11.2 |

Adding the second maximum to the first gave 23.2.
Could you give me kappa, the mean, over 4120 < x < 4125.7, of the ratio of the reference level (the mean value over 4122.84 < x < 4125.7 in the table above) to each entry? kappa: 1.00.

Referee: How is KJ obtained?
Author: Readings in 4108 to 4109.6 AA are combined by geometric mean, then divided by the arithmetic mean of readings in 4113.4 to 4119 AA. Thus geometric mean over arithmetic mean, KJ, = 0.994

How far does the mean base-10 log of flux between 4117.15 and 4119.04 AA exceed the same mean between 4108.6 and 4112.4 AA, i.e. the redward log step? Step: 0.034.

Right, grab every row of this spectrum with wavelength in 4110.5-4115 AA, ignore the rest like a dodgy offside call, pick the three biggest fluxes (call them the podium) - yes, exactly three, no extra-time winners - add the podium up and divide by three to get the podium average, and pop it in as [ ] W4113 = 10.9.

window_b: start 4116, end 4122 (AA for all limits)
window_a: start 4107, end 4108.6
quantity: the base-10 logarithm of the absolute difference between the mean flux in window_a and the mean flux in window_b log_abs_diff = -0.52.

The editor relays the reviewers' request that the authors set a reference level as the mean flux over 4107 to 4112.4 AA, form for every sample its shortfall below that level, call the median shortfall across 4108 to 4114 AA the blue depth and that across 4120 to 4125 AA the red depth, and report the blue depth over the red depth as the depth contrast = 1.0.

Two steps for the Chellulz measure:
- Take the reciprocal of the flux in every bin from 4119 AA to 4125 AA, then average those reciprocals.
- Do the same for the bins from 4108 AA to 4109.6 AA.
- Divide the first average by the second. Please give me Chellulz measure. 1.02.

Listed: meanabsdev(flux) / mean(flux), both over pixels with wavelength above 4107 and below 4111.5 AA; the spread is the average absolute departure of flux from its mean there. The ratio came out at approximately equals 0.015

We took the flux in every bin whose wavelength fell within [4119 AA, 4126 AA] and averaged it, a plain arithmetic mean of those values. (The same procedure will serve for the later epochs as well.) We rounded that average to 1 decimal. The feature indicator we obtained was 11.2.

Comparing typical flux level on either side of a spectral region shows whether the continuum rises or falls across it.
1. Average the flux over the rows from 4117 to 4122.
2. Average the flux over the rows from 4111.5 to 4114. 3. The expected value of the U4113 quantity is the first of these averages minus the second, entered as 0.6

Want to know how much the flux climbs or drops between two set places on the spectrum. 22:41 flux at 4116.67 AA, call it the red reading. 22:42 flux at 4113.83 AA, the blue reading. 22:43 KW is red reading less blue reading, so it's 0.6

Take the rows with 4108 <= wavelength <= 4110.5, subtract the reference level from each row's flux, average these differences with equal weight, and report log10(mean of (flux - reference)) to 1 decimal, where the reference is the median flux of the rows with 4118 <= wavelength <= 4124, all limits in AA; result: -1.0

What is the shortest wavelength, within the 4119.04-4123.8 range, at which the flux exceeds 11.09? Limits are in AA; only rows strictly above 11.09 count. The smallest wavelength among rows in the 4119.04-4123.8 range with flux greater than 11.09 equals 4119.52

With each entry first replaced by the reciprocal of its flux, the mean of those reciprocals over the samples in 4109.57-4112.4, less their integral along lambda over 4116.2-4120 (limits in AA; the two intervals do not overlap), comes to -0.23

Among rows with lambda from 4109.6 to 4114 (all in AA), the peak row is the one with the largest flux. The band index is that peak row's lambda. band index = 4110.04 AA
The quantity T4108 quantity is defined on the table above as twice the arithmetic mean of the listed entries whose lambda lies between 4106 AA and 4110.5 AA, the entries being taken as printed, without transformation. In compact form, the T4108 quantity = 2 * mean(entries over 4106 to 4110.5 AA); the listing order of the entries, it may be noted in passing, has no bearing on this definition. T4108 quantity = 22.4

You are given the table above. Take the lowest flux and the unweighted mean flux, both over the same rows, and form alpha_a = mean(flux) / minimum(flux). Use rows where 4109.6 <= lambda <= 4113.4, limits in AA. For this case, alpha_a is 1.01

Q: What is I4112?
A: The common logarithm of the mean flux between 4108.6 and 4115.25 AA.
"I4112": 1.04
